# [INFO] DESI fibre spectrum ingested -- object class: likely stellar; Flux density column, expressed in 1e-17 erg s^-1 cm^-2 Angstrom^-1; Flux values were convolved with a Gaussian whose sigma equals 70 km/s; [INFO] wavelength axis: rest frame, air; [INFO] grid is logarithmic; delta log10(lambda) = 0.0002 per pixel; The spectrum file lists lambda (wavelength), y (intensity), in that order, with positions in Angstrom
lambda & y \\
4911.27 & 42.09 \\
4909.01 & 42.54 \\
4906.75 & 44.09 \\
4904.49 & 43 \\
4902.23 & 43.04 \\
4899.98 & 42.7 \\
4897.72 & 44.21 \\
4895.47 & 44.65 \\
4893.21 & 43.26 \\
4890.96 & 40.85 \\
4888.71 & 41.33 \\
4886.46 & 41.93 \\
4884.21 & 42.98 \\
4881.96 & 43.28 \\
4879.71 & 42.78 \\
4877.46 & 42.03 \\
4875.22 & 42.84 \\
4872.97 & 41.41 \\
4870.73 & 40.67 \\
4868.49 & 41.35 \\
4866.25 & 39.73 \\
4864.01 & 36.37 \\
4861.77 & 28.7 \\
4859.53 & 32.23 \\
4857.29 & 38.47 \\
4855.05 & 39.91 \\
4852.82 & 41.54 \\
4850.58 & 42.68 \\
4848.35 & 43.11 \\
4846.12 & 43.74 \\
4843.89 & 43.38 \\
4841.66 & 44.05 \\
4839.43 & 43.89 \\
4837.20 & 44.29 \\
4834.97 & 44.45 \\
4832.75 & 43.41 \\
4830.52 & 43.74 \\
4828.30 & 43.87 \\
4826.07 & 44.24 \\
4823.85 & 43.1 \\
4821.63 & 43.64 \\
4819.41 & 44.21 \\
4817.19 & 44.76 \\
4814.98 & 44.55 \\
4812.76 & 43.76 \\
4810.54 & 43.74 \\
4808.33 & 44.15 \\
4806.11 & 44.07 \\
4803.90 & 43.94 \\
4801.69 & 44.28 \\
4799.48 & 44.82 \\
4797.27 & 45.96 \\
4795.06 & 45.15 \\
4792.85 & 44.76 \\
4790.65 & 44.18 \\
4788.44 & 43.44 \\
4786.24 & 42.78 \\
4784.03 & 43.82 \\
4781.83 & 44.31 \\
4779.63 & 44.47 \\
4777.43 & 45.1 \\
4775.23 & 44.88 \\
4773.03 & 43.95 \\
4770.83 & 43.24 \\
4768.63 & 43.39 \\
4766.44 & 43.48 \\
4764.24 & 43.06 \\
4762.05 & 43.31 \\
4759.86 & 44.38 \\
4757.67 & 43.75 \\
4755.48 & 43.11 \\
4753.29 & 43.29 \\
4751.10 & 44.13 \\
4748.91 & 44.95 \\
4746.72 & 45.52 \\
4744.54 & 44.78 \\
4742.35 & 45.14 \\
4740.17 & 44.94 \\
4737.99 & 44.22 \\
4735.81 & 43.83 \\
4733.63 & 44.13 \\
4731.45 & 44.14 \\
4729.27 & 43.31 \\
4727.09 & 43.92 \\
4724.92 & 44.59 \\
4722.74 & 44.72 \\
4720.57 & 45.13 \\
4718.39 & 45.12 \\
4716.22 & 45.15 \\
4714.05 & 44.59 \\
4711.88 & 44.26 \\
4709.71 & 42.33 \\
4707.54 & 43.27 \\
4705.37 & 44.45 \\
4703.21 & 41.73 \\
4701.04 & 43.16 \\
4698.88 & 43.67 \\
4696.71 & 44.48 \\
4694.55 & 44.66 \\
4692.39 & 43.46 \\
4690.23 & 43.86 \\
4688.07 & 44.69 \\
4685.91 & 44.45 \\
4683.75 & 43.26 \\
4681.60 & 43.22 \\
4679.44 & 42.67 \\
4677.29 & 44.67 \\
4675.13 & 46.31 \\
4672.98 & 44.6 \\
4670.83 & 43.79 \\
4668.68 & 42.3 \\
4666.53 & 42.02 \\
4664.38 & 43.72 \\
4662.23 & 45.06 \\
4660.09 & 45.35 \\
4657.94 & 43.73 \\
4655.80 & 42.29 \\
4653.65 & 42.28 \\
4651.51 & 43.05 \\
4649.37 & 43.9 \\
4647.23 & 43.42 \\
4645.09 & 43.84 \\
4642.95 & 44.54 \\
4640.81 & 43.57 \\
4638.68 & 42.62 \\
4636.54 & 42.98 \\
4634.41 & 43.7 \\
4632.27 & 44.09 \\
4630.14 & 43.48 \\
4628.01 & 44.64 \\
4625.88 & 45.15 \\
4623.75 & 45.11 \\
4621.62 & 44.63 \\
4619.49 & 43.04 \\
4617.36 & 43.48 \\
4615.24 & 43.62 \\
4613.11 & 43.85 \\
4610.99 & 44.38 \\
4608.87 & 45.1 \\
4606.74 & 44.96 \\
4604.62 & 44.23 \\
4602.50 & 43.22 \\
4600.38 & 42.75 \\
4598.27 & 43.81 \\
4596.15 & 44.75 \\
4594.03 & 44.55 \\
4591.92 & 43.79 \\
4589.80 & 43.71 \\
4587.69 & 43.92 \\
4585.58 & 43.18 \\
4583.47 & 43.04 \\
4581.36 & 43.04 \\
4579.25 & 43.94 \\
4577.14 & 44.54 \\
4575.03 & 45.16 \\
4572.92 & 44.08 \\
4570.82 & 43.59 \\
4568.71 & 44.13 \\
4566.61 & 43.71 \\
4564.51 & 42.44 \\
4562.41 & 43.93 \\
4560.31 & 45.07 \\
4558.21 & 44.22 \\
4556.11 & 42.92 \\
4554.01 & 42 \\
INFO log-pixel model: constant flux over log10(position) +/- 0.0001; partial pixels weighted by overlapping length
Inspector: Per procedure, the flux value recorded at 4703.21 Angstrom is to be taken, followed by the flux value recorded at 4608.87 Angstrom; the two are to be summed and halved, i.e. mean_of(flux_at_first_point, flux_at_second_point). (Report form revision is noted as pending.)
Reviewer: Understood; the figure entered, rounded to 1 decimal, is 43.4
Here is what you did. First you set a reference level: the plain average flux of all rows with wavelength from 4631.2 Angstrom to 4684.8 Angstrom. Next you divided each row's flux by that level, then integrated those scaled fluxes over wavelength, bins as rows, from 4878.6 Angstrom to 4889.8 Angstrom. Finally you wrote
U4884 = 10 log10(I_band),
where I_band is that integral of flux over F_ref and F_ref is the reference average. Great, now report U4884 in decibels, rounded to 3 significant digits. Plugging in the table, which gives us 10.4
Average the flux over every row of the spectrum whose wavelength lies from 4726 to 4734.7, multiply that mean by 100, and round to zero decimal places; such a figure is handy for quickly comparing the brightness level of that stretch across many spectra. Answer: 4388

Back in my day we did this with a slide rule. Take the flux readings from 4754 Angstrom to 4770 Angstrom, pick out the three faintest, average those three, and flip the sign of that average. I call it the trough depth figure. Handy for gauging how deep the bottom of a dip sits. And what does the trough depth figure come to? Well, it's -43.16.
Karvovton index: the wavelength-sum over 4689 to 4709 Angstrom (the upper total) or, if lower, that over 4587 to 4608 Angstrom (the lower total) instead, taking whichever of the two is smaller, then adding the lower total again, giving 832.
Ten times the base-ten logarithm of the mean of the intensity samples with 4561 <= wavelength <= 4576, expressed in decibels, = 16.4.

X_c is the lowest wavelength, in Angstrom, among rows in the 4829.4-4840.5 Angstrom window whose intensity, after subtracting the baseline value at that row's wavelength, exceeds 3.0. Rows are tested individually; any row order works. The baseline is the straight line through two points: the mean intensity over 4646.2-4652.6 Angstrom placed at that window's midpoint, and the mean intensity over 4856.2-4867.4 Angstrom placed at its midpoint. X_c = 4830.52 Angstrom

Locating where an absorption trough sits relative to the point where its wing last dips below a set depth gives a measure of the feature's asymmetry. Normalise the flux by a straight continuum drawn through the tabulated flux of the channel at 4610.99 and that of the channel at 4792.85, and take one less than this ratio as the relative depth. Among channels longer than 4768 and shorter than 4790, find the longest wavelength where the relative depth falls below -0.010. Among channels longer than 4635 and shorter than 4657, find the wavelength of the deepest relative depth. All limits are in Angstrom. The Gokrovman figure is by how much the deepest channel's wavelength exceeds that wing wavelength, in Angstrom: -134.8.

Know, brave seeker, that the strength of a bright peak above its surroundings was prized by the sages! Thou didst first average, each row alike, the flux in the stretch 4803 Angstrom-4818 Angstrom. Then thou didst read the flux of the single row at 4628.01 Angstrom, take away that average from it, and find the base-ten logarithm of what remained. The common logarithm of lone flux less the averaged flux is -0.30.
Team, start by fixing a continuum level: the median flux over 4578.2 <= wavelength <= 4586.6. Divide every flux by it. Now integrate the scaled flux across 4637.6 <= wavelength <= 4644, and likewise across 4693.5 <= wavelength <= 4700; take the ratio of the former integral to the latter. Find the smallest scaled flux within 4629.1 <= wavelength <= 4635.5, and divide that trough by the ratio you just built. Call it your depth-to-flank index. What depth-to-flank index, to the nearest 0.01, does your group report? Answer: 1.04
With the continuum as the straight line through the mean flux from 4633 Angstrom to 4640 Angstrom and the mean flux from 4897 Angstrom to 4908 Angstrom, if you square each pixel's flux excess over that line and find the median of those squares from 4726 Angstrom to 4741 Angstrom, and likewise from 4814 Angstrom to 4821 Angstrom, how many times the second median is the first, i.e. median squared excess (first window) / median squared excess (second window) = 0.5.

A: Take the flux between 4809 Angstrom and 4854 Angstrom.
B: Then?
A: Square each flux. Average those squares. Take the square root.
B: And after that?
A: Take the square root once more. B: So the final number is 6.61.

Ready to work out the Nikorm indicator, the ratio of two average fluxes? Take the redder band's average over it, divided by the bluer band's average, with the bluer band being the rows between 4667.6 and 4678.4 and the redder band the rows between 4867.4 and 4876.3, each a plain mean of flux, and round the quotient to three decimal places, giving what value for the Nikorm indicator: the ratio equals 0.938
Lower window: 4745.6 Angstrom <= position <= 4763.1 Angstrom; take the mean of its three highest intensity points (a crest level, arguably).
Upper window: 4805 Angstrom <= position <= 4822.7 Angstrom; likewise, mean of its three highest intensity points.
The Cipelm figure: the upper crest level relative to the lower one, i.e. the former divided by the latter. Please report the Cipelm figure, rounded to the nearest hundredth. 0.99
